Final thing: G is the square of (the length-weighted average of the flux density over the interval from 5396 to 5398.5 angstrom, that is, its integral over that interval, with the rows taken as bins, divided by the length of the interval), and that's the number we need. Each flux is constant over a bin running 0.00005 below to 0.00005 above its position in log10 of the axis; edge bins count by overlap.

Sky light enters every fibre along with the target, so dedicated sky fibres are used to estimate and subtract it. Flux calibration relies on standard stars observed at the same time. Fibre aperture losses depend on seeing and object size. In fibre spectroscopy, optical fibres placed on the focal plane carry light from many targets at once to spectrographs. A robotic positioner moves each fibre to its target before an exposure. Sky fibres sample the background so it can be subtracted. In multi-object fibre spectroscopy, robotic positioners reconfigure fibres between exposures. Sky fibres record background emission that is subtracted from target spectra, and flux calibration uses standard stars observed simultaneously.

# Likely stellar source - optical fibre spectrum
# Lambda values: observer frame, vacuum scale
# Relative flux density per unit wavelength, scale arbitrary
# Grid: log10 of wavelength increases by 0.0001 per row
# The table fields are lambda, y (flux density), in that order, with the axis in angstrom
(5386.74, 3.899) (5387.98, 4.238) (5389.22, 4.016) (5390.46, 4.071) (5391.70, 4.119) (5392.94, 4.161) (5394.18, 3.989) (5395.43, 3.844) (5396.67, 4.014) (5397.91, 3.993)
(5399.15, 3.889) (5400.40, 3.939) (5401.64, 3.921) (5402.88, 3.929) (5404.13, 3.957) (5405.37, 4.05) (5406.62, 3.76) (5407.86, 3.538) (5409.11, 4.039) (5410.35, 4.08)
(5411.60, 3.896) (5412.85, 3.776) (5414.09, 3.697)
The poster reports 16.1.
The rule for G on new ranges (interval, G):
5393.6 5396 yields 15.2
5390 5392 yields 16.8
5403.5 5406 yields 15.9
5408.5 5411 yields 16.5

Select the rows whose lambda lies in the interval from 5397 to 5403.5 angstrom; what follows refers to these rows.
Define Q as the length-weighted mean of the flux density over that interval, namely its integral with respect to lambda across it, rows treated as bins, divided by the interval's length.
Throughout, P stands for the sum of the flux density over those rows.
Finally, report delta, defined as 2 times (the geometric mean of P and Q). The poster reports 17.6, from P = 19.7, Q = 3.94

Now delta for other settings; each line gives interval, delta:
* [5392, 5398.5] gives 17.9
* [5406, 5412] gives 17.3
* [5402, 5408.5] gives 17.2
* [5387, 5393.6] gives 18.4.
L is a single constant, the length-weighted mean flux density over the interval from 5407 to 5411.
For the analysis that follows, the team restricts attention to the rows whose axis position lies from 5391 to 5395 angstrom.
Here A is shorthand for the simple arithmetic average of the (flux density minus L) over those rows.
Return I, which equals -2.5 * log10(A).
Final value 1.7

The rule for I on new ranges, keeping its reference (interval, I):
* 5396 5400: 2.7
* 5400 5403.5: 3.3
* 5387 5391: 1.6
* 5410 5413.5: 3.6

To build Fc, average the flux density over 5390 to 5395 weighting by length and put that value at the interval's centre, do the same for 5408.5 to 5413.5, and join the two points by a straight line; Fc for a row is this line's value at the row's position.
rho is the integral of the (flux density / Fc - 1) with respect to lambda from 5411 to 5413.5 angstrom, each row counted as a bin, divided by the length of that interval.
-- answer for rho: -0.027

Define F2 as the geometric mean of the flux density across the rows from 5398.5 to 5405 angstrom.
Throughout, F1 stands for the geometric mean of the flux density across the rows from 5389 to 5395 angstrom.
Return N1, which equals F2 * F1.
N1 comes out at 16.0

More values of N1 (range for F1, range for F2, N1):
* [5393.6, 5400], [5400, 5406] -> 15.6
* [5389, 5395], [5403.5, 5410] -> 15.7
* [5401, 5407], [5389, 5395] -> 16.0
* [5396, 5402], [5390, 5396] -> 15.9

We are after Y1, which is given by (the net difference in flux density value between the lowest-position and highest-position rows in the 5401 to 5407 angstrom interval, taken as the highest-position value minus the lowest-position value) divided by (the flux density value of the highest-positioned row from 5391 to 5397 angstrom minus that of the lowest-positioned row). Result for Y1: 1.5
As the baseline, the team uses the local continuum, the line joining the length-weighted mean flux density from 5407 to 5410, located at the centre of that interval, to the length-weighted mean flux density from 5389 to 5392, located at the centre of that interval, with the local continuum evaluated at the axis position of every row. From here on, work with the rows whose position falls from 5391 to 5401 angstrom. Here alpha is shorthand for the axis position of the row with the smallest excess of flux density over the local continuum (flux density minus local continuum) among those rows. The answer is 5395.43 angstrom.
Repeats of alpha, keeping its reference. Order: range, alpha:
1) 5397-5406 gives 5399.15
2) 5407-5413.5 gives 5407.86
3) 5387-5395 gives 5389.22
